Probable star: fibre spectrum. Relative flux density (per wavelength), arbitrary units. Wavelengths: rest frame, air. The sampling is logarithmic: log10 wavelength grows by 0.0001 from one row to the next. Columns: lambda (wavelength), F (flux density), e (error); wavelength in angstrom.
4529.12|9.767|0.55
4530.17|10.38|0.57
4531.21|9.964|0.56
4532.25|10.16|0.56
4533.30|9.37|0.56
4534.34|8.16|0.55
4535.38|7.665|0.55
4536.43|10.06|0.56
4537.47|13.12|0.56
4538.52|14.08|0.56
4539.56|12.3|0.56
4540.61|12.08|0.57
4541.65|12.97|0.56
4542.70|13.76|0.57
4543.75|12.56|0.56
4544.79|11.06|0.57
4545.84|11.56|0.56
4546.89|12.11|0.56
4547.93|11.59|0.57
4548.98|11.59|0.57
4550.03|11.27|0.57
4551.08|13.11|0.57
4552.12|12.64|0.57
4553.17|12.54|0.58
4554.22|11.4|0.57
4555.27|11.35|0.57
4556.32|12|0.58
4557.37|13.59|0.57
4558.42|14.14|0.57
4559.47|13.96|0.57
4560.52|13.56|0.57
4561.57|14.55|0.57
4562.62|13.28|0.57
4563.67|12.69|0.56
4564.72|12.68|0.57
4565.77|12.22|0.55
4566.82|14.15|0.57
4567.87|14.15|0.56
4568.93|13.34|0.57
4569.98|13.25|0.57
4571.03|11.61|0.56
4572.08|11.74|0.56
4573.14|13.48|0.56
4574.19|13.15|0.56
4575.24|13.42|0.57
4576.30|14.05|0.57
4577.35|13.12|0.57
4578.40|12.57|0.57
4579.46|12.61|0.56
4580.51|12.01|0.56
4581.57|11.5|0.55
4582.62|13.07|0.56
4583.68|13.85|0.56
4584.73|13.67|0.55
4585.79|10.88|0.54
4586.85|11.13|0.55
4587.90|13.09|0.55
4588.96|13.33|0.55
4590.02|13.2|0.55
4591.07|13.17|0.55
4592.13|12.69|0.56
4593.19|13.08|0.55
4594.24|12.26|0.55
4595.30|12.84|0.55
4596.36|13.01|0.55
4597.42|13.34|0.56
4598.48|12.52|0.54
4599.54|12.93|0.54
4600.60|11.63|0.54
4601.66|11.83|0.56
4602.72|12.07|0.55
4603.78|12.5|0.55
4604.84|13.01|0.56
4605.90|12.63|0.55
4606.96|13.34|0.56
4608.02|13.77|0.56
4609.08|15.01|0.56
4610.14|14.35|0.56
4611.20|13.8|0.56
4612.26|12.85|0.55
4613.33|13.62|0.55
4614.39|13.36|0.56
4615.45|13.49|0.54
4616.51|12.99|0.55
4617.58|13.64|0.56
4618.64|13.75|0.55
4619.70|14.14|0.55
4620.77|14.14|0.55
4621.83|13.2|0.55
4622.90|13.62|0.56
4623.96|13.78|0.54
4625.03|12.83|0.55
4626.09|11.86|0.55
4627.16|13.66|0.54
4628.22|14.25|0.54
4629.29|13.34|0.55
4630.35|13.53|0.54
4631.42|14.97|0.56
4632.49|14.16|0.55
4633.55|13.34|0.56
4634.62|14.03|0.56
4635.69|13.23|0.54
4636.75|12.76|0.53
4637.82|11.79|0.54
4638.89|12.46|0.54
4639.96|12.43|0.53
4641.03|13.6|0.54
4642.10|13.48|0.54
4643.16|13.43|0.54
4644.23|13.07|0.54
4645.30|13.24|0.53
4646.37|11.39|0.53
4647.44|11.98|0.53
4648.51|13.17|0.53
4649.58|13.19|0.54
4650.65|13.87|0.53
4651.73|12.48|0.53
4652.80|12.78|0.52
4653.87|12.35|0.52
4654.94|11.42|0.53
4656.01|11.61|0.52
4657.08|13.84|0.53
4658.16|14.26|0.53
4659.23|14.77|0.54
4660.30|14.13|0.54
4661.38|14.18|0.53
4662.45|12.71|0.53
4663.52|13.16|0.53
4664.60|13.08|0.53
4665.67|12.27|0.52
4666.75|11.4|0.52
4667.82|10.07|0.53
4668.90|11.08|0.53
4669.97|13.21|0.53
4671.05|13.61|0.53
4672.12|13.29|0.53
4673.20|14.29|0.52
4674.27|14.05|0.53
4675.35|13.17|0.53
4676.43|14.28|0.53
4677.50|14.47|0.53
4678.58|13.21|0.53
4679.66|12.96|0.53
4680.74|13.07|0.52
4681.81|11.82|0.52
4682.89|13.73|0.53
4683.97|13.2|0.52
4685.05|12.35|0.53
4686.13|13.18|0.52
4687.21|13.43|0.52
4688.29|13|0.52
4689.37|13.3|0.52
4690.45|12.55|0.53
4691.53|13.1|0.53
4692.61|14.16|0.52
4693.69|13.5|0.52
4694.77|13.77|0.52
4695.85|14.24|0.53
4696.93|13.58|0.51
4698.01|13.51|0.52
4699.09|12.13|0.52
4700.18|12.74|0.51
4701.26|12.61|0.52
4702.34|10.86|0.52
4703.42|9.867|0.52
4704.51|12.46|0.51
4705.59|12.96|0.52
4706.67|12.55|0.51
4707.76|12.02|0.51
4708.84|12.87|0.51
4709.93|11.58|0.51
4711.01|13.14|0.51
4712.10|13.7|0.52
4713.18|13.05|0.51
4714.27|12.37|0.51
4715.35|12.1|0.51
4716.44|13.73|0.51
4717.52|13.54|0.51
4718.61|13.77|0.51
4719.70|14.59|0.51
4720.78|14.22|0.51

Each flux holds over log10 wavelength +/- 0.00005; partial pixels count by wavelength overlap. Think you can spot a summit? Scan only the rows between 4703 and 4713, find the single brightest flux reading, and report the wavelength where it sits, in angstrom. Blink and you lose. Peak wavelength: 4712.10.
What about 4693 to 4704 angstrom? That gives 4695.85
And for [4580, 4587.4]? 4583.68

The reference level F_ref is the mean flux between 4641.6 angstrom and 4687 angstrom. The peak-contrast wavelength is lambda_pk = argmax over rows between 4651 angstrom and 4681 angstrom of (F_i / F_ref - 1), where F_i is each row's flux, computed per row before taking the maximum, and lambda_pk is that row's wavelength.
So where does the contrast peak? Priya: 4659.23 angstrom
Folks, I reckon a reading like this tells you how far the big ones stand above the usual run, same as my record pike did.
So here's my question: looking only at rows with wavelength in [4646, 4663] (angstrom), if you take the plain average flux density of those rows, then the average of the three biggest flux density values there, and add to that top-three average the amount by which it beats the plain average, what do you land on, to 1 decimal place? 15.8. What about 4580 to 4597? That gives 14.6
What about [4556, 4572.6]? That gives 15.4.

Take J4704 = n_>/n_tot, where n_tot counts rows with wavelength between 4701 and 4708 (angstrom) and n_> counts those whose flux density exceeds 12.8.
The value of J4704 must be 0.14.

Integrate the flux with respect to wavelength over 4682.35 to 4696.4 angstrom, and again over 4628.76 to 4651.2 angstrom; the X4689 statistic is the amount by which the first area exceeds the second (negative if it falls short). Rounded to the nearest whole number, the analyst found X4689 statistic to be -108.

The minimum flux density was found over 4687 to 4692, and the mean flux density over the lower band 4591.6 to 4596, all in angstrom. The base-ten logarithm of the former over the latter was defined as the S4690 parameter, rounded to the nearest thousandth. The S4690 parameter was -0.006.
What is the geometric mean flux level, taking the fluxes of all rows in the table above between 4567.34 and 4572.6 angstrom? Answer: 12.78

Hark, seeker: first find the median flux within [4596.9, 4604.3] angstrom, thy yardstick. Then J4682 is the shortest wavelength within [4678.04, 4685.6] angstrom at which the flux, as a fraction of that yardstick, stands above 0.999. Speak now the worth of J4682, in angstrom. 4678.58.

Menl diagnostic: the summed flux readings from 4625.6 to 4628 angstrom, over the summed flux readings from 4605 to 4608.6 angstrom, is 0.64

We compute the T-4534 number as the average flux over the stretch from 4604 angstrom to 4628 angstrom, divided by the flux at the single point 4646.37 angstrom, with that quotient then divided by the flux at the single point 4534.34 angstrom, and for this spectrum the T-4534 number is 0.145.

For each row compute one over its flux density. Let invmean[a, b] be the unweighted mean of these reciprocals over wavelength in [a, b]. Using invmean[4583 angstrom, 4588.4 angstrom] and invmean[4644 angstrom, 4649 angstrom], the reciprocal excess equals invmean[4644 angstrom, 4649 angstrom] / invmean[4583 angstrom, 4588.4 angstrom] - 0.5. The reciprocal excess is 0.49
